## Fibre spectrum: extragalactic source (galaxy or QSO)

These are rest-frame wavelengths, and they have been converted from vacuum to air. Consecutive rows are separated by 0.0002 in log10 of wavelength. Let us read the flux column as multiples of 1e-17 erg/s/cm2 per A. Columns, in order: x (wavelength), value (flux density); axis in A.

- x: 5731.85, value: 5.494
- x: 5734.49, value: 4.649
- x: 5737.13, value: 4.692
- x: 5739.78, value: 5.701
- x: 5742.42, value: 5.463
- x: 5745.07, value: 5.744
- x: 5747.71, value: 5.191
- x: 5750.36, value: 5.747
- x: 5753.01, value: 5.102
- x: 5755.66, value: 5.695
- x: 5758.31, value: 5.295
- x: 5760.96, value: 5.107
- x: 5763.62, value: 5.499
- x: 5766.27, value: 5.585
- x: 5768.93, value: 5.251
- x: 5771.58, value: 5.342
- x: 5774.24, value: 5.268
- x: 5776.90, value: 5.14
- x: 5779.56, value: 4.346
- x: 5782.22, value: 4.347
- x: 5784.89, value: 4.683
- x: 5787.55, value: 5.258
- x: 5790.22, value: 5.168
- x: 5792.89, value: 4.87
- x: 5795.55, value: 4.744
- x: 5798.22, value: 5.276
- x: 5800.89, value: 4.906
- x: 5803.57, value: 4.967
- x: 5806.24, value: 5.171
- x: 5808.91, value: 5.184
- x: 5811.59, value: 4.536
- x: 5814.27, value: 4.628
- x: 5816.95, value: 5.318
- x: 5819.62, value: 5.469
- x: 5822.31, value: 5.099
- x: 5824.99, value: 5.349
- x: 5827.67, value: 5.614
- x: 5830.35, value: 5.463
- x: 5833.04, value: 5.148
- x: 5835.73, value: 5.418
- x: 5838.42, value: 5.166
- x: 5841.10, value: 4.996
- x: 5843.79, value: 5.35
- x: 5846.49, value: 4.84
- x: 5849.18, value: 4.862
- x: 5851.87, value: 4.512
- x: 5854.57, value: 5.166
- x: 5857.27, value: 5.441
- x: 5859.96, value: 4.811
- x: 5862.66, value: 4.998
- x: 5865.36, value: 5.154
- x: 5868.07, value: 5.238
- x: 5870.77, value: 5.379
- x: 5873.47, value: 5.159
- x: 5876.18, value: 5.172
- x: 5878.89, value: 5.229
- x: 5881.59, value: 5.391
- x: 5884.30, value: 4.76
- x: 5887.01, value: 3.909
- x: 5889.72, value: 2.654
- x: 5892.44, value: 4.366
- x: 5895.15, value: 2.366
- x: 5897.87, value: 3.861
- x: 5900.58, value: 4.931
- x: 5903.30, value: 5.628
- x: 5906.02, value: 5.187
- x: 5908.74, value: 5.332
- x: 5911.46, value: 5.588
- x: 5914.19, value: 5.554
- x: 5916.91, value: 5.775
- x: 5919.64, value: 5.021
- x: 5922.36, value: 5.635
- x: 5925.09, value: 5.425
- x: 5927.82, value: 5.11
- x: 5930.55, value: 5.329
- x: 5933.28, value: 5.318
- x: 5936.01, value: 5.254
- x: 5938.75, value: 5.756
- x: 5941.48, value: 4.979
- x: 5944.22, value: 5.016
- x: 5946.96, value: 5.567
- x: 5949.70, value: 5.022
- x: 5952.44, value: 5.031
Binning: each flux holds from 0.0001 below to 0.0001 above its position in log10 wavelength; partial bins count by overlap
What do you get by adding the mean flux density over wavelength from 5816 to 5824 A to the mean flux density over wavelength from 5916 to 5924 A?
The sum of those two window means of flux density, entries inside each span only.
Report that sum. 10.8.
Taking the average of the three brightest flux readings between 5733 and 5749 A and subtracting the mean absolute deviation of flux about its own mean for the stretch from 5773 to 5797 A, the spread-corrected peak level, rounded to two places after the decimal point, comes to 5.33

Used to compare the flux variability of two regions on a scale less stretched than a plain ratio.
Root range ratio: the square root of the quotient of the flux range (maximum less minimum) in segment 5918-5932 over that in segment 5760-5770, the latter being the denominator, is 1.13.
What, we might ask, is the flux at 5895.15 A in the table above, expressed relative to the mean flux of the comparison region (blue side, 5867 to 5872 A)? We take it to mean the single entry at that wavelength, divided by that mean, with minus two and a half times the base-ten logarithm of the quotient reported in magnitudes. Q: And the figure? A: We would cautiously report 0.88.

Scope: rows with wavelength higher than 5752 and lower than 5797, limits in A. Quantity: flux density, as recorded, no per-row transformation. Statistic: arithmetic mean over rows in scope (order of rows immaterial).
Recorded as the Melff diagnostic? 5.10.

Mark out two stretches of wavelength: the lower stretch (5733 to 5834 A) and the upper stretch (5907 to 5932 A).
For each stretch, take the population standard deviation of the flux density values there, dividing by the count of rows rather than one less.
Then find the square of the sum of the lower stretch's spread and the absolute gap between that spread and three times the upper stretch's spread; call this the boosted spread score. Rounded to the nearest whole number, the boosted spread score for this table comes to 0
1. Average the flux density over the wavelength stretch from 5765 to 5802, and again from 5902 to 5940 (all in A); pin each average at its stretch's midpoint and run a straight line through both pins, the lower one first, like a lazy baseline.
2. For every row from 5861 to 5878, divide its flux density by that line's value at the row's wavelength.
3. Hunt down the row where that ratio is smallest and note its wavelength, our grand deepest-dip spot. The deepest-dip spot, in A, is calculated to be 5862.66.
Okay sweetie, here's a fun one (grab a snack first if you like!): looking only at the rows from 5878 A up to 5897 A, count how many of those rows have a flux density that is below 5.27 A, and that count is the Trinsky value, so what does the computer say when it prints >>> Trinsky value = 6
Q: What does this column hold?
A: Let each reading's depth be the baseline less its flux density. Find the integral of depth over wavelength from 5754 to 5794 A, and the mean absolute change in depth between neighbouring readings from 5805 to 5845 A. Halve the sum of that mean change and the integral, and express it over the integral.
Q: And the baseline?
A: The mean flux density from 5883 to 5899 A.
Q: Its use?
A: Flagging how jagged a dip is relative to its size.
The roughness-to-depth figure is 0.498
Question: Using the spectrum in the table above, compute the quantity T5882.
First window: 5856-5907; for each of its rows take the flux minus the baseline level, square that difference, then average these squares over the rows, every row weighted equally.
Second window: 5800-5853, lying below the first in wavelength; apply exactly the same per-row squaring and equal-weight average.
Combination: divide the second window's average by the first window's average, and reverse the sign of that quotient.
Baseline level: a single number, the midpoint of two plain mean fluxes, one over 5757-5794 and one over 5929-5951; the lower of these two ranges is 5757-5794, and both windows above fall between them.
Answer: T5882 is -0.10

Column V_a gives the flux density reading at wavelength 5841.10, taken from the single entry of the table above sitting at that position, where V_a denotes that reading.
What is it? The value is 4.996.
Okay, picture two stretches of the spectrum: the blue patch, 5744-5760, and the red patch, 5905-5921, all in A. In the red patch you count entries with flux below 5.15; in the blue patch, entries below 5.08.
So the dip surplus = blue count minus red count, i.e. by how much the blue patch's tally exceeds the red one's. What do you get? -1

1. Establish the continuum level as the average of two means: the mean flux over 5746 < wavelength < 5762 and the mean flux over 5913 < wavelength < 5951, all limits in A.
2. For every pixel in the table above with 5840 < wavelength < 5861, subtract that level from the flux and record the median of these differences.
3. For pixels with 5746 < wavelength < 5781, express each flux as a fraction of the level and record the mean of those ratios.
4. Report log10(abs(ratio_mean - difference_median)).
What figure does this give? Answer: 0.15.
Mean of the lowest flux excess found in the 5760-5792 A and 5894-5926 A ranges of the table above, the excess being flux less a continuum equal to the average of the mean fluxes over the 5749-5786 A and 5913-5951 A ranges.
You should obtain -1.9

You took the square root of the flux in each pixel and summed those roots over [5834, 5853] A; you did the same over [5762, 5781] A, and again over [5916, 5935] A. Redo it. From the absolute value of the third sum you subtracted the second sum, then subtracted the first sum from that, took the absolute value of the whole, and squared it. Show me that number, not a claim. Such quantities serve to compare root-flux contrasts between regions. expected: 238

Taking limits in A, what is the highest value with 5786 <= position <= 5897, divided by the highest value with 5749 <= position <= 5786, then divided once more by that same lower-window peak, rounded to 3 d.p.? 0.170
